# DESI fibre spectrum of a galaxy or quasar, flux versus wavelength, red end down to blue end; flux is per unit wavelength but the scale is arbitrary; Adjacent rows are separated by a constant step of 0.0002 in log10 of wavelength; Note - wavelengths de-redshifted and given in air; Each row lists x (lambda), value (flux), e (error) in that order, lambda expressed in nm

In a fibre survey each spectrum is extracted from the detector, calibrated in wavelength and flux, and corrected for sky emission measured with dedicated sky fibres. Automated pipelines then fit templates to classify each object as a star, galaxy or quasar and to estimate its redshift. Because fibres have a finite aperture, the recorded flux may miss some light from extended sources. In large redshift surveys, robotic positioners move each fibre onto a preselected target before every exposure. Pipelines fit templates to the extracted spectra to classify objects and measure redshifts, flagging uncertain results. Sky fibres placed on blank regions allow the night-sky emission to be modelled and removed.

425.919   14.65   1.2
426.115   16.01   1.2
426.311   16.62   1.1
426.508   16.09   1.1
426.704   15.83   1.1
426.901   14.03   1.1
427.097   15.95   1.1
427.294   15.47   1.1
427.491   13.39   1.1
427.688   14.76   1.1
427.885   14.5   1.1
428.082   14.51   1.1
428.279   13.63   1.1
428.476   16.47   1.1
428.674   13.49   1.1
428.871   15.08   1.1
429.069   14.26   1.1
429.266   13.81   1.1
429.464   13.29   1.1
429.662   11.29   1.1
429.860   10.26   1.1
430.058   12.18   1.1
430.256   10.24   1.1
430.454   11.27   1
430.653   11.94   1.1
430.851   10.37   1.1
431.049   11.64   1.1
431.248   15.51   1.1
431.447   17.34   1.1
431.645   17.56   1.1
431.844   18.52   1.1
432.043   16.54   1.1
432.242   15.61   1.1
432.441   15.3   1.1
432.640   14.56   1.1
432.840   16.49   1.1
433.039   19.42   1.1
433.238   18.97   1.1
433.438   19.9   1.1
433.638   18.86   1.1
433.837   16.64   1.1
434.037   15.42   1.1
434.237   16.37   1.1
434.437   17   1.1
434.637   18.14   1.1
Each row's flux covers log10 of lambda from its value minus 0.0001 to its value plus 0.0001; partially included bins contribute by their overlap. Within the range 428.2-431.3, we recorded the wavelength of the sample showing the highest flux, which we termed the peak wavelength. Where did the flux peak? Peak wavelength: 428.476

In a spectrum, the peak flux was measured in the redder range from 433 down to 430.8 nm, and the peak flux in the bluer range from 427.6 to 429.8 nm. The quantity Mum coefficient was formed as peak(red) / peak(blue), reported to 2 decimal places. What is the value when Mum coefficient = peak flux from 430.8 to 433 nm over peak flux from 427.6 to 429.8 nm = 1.12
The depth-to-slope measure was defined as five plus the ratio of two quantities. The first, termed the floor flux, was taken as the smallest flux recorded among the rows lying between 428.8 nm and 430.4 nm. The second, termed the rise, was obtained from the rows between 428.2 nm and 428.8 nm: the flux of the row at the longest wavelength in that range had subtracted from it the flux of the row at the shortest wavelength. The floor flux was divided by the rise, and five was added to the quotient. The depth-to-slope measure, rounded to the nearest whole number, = -68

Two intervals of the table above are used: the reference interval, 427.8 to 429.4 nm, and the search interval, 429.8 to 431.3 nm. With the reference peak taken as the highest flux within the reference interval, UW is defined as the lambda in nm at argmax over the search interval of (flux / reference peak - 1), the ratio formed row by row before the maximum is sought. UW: 431.248 nm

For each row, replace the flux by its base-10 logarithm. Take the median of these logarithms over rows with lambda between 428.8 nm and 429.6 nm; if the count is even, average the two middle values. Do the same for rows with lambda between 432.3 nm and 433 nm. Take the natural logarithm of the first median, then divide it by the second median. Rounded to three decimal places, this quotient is 0.116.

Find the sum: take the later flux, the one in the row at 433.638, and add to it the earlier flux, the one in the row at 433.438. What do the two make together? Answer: 39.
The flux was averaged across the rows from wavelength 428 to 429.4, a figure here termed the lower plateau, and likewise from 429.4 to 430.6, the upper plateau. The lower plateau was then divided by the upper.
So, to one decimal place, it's 1.3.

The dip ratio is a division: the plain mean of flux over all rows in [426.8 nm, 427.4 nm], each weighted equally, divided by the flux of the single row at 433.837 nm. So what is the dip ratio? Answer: 0.91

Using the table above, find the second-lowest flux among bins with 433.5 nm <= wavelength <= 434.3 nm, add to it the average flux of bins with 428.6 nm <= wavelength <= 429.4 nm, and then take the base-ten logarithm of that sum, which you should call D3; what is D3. 1.48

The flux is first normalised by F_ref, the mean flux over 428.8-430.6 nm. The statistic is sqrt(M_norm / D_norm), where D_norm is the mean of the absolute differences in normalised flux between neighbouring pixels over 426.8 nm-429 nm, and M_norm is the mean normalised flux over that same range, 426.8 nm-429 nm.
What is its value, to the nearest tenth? 3.2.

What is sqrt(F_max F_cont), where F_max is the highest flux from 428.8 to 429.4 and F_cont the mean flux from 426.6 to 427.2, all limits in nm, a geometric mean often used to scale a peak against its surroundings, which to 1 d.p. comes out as 15.2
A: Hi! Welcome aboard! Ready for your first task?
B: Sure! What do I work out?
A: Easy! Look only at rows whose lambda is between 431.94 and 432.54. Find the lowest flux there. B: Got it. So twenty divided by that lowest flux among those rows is 1.31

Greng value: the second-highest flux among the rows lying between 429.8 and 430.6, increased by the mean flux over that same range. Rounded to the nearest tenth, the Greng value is 22.3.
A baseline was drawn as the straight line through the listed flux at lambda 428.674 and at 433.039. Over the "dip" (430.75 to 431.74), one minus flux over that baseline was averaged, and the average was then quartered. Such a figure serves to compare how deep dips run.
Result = 0.038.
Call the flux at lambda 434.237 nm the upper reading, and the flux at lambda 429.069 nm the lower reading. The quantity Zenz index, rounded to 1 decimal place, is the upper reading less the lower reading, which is 2.1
